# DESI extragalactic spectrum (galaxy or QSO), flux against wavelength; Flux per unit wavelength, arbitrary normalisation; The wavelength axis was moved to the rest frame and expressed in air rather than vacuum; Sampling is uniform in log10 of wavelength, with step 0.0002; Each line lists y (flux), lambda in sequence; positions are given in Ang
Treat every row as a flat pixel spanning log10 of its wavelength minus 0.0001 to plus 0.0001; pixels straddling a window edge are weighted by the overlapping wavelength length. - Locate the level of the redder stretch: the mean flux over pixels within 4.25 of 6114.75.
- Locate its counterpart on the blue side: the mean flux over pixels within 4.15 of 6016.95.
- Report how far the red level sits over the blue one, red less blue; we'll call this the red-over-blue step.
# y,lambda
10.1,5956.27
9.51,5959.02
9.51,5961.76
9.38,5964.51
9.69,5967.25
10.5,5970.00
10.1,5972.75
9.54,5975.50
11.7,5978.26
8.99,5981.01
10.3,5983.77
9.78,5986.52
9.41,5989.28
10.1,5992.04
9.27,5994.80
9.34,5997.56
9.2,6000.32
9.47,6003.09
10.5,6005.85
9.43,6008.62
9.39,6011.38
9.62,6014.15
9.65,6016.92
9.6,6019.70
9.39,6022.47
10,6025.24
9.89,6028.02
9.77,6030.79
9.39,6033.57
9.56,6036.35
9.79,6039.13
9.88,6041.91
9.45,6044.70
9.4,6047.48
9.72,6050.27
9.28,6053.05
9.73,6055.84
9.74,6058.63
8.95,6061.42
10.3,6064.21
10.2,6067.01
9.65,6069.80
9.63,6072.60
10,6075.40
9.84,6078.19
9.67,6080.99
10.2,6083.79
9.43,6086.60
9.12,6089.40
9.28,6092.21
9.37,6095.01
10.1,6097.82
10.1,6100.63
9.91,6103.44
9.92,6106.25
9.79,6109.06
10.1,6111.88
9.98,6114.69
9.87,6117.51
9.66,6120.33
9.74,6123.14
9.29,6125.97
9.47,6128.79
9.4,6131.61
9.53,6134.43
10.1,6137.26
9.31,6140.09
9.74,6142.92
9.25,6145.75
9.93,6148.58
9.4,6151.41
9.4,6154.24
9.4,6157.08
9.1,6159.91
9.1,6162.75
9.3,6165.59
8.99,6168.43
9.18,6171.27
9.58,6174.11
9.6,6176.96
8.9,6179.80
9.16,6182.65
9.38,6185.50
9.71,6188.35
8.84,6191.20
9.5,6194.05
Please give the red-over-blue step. 0.36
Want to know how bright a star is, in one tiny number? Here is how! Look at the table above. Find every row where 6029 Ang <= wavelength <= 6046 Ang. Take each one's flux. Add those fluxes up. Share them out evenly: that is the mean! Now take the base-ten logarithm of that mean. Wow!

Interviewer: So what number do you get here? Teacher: 0.984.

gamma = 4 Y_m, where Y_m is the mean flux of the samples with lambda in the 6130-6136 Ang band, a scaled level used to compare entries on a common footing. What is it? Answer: 37.9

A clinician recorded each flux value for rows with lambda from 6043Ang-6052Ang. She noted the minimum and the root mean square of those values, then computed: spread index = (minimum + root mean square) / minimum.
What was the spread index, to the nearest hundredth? 2.01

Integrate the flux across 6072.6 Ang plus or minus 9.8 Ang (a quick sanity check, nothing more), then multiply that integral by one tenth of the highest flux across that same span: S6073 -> 200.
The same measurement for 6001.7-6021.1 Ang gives 197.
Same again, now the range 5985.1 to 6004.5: 186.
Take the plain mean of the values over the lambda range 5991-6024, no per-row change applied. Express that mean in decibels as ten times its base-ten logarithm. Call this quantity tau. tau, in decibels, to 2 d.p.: 9.81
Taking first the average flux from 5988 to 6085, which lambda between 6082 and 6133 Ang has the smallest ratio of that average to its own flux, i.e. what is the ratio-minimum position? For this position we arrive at 6083.79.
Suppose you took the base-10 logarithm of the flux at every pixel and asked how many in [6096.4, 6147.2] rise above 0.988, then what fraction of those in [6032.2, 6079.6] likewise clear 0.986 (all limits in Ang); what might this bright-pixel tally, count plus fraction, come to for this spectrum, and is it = 12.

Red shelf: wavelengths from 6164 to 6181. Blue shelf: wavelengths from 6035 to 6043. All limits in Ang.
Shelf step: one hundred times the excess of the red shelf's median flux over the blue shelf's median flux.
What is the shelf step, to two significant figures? -55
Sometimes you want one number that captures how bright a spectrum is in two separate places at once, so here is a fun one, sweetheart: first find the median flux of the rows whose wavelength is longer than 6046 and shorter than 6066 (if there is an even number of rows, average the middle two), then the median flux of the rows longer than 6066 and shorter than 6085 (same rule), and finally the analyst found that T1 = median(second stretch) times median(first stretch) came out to 96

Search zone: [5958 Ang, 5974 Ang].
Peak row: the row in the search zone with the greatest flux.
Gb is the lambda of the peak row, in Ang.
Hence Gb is 5970.00 Ang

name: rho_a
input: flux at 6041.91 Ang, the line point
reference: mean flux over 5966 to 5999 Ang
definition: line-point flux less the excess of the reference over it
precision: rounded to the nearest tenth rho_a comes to 9.9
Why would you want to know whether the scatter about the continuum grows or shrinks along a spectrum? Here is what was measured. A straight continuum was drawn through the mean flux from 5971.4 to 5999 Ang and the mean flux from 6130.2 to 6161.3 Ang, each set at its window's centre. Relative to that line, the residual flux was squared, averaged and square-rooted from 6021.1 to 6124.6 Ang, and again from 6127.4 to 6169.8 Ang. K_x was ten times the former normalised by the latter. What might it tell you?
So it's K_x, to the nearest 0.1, 11.7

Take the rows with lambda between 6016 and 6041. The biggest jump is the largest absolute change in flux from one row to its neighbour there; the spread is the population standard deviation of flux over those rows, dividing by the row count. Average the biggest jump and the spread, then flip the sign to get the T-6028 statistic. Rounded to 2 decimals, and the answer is -0.40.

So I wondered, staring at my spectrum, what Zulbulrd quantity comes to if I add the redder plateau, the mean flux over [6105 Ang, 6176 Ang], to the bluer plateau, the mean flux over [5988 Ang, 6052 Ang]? 19.2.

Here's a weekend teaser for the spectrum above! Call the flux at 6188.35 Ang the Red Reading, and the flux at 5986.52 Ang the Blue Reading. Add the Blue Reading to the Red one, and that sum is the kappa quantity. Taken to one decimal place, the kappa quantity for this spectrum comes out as 19.5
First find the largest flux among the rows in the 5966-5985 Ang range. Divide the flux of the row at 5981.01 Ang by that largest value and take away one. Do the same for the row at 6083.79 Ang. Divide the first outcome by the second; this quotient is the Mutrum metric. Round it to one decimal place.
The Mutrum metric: 1.8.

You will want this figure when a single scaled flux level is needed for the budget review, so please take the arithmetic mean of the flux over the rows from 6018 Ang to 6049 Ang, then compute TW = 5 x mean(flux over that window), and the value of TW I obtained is 48.2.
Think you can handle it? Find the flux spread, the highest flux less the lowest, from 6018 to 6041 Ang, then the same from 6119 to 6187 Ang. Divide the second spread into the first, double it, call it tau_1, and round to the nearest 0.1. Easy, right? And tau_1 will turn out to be 1.0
